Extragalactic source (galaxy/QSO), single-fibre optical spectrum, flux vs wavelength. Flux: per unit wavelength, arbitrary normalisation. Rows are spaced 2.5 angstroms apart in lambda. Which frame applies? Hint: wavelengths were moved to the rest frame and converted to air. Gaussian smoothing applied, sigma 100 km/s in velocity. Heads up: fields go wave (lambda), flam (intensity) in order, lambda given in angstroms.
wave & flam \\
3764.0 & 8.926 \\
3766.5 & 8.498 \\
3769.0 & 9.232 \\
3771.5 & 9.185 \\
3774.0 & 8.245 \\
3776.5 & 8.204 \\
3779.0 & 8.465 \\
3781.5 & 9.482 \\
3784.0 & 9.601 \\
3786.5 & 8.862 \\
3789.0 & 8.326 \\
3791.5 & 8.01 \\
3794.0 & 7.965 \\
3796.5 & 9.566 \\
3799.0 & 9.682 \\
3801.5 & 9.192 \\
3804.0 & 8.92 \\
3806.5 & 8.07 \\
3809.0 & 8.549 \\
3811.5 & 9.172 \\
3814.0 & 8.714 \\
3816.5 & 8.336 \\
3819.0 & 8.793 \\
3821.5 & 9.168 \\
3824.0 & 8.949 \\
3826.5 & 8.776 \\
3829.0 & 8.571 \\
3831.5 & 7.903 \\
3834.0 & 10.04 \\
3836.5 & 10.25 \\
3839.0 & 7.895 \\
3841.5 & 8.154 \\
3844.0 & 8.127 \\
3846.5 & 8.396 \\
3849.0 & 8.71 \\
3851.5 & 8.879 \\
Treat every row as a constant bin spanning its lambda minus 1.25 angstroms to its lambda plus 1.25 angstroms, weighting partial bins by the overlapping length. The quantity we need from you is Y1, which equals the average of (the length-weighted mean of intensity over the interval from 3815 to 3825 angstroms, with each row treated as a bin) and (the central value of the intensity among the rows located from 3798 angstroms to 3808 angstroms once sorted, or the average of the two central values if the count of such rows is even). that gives 8.93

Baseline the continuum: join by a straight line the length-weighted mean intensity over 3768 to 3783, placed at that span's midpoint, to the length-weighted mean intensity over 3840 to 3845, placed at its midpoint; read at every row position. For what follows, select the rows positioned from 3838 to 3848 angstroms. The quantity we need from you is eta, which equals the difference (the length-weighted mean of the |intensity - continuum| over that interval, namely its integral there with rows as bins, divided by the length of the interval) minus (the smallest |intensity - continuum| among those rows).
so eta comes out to 0.15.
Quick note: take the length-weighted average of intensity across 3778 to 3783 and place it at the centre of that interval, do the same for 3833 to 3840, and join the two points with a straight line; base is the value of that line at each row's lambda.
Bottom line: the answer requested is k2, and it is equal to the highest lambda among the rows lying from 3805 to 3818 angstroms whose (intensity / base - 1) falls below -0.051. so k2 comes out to 3816.5 angstroms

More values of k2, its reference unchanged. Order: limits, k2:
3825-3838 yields 3831.5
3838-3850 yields 3849.0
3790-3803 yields 3794.0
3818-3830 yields 3829.0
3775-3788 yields 3779.0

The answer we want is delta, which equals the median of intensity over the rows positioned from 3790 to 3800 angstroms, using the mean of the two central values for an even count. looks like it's 8.79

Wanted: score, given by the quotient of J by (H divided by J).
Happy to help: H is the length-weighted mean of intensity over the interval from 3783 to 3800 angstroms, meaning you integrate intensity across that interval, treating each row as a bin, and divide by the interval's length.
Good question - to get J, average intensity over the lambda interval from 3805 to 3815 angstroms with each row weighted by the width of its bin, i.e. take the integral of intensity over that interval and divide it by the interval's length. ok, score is 8.4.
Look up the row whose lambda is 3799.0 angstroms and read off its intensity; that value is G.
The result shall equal 9.682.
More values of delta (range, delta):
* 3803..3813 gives 8.73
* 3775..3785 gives 8.97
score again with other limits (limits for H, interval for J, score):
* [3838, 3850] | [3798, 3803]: 10.7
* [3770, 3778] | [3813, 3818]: 8.5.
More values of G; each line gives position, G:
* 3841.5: 8.154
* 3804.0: 8.92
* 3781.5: 9.482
